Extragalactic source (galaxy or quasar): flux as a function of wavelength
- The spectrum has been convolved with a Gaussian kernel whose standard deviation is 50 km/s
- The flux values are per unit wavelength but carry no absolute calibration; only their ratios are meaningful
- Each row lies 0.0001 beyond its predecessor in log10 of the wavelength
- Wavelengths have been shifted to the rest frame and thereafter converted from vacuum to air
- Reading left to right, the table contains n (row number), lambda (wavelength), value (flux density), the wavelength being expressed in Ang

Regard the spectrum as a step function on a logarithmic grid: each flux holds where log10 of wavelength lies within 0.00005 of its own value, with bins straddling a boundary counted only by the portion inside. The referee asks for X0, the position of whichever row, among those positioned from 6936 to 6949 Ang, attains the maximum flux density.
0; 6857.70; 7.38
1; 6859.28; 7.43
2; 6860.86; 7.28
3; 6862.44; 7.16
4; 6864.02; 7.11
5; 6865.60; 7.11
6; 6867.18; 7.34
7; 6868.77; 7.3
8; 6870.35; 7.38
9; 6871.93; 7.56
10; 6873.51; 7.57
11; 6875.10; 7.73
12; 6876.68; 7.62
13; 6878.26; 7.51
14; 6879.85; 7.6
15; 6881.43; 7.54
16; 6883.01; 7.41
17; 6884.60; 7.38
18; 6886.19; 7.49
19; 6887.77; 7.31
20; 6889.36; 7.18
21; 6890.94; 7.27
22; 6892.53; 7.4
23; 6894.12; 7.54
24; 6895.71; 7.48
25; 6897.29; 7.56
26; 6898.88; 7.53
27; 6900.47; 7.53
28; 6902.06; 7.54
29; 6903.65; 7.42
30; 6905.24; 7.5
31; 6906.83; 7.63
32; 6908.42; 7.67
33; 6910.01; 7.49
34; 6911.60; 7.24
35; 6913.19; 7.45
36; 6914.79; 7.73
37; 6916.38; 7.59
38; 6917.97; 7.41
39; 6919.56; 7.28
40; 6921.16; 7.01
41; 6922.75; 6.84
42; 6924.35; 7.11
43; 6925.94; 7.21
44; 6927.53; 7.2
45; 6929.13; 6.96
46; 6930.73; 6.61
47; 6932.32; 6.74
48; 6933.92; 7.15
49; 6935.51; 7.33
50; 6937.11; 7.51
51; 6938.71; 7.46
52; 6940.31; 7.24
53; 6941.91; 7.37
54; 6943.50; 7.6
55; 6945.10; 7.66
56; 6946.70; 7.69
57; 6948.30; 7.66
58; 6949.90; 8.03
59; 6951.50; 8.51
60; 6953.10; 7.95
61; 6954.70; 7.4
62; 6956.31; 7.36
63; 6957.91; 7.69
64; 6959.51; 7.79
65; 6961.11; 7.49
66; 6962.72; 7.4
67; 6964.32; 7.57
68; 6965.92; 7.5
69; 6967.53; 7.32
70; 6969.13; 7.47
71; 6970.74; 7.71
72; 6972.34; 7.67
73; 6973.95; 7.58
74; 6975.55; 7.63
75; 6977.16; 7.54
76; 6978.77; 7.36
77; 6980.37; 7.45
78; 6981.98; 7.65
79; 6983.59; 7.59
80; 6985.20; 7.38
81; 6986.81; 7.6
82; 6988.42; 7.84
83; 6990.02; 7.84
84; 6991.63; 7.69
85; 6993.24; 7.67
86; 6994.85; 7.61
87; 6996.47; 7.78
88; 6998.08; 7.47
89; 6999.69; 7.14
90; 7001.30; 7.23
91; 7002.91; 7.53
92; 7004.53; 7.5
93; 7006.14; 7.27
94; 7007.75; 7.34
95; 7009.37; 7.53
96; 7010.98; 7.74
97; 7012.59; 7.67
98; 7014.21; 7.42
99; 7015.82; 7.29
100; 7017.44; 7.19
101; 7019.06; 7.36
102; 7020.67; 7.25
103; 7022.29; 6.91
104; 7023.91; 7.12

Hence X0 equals 6946.70 Ang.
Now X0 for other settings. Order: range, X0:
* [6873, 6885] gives 6875.10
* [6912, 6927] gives 6914.79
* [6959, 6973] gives 6959.51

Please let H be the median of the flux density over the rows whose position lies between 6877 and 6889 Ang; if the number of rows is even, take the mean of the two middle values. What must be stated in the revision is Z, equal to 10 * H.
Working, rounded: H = 7.49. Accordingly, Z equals 74.9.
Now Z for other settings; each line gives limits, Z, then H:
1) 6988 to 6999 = 76.9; 7.69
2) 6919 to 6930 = 71.1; 7.11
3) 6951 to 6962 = 76.9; 7.69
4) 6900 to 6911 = 75.3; 7.53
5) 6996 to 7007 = 74.7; 7.47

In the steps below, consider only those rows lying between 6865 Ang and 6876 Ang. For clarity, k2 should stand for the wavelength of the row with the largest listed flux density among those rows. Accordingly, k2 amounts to 6875.10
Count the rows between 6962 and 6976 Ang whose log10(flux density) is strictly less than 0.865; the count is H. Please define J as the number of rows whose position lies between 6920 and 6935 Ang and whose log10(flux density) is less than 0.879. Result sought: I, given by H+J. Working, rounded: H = 1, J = 9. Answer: 10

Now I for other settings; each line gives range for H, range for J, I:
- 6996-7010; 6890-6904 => 12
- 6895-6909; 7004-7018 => 7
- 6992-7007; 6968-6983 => 7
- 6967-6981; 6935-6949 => 6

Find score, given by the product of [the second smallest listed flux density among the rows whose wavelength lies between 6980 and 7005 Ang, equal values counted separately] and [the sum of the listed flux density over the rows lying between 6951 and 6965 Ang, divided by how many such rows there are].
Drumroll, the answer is 56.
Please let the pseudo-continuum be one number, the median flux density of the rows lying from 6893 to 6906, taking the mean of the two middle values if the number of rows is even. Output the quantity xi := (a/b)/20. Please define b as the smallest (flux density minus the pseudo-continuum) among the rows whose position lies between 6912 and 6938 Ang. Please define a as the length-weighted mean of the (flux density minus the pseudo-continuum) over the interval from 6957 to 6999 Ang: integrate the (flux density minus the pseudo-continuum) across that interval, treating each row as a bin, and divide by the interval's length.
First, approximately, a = 0.06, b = -0.92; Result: -0.003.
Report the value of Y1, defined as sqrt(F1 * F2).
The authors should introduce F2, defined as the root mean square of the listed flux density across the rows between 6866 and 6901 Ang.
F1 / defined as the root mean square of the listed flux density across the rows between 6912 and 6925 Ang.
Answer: 7.39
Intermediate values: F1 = 7.31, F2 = 7.47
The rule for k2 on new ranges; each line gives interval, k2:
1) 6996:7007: 6996.47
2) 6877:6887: 6879.85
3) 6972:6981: 6972.34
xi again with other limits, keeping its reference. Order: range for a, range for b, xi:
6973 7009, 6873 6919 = 0.000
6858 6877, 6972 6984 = 0.045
